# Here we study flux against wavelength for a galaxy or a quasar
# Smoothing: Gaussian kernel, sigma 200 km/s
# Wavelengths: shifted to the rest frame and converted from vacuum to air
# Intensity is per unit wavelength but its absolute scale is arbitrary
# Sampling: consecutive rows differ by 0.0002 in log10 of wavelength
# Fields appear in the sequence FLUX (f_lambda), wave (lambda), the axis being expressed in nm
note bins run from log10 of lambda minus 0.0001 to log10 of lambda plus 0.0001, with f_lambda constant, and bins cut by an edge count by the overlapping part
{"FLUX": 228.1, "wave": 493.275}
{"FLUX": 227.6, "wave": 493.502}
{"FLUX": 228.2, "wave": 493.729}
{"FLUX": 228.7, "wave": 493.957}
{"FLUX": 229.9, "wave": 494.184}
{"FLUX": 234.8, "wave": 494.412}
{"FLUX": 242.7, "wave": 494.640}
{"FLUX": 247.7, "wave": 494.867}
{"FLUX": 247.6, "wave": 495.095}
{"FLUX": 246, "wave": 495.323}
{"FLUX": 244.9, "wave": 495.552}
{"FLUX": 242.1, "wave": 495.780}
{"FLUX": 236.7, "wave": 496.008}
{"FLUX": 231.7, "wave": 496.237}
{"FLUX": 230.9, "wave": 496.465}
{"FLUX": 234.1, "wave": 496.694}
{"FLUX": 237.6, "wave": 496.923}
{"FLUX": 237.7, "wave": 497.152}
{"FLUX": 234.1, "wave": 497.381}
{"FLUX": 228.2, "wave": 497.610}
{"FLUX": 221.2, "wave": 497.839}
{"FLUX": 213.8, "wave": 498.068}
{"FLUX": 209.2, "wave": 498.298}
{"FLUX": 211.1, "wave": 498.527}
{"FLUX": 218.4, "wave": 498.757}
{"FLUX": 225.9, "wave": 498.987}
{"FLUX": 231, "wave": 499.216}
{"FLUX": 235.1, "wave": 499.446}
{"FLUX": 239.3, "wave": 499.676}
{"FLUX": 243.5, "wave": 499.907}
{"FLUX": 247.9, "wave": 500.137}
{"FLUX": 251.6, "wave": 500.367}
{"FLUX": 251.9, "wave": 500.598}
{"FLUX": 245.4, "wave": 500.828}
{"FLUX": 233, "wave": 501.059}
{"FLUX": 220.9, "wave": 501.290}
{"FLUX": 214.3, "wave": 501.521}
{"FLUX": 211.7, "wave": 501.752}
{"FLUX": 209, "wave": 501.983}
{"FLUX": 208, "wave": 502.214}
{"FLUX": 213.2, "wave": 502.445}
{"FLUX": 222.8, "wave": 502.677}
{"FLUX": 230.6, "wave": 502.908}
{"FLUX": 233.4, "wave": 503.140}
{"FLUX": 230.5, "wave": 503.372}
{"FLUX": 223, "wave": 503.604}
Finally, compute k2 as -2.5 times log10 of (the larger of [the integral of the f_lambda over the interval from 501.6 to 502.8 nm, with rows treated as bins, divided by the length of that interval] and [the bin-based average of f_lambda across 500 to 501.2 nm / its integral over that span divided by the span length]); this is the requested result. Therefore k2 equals -5.97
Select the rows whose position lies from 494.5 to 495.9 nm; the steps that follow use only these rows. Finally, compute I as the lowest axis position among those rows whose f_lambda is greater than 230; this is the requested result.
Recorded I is 494.640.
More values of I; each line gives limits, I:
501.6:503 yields 502.908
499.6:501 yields 499.676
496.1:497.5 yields 496.237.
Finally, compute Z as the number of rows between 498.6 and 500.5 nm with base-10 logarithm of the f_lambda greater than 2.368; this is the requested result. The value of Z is 5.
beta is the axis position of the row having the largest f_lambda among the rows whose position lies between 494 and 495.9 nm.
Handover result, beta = 494.867 nm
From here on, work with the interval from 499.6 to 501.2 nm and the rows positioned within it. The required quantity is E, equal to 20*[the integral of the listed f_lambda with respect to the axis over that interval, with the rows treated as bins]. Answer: 7818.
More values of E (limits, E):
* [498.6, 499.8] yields 5502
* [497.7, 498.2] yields 2177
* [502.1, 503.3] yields 5326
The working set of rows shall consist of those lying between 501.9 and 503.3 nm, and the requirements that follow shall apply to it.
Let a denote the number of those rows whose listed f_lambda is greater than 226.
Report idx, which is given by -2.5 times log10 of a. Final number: -0.8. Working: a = 2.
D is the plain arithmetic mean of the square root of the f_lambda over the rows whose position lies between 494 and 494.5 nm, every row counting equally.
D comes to 15.2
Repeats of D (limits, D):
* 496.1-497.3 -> 15.3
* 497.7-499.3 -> 14.8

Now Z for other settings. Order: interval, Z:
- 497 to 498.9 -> 2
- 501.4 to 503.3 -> 1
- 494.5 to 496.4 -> 7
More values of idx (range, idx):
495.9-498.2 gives -2.3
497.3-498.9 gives -0.8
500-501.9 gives -1.7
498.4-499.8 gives -1.2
